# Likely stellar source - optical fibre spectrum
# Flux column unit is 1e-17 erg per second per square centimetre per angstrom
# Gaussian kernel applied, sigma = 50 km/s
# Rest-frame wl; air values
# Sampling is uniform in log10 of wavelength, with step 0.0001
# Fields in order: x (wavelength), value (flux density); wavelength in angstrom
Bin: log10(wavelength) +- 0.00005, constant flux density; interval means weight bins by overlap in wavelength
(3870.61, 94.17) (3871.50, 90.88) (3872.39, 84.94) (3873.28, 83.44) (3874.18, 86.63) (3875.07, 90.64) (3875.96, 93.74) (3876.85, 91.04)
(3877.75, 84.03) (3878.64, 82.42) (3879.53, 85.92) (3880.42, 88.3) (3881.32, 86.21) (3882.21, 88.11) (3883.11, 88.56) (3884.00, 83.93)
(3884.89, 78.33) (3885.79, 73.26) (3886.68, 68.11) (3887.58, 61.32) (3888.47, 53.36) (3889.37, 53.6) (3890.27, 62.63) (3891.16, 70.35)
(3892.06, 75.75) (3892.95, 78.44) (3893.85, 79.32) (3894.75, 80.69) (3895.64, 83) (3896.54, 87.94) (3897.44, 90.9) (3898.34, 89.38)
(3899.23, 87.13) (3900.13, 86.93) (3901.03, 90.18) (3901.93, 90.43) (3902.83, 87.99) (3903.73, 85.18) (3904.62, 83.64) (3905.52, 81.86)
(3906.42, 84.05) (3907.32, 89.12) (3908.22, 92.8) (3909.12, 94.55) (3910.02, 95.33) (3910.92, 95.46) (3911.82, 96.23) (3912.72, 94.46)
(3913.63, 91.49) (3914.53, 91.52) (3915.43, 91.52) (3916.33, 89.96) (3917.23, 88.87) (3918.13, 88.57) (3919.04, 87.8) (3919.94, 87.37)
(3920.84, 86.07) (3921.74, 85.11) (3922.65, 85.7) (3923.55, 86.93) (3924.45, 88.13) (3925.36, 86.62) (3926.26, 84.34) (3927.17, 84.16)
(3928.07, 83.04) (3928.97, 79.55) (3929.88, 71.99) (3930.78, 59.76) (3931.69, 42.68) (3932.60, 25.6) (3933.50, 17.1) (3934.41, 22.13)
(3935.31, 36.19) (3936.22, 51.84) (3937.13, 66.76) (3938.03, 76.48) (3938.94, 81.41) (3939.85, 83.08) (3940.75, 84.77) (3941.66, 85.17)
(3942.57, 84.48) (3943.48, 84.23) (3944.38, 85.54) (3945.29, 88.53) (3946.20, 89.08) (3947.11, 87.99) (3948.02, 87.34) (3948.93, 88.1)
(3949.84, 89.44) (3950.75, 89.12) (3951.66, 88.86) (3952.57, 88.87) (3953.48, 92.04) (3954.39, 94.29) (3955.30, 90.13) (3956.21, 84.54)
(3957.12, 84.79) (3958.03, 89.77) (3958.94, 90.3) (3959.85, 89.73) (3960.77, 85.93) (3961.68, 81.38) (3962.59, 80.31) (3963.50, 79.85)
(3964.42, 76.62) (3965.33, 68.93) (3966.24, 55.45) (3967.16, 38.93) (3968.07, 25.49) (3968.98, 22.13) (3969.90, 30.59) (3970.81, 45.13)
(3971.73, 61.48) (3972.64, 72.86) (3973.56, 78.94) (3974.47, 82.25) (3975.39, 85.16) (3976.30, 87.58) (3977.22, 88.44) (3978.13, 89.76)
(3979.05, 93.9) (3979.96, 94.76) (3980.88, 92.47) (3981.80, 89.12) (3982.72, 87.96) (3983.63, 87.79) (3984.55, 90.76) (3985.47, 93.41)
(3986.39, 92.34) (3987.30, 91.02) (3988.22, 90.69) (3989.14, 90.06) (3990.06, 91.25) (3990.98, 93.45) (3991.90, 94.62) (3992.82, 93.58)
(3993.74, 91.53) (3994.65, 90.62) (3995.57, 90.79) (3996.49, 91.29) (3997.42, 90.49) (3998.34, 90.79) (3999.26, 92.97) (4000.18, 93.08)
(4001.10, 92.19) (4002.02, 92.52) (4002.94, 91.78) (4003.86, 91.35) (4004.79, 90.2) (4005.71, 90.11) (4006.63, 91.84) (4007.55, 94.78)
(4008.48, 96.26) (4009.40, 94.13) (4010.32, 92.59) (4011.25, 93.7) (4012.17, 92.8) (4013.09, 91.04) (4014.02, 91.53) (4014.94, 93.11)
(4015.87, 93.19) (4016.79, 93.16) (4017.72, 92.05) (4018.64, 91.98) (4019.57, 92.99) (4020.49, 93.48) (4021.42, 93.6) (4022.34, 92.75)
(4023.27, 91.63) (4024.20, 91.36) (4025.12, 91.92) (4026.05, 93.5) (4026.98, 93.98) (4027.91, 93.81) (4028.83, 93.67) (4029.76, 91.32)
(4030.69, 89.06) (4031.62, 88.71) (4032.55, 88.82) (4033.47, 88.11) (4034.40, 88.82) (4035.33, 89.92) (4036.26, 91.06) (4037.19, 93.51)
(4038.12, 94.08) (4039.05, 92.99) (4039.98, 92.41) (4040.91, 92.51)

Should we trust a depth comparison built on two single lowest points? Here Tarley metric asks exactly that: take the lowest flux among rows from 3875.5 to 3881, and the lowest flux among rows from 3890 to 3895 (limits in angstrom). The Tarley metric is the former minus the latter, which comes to 20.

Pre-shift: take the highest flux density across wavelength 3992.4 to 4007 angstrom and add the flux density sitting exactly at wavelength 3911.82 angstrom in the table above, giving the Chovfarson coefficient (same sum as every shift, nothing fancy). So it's 189.8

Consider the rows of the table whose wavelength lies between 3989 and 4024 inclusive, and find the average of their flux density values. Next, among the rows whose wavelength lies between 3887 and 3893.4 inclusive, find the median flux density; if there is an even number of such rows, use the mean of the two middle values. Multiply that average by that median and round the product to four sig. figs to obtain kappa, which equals 5784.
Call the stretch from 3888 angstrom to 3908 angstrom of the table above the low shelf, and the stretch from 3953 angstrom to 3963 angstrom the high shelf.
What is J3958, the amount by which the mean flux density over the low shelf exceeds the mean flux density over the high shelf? -7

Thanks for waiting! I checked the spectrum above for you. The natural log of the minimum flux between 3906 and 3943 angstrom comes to 2.8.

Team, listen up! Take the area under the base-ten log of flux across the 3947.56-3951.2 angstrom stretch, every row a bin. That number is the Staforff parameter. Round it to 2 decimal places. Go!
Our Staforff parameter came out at 7.08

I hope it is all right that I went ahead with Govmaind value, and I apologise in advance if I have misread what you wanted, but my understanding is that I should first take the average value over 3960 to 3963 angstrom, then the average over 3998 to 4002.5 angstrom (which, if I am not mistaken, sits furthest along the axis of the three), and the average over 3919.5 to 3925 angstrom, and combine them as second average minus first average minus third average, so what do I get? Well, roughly -77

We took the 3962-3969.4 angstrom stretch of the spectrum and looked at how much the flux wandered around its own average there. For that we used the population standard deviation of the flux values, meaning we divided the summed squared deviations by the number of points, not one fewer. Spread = 22.7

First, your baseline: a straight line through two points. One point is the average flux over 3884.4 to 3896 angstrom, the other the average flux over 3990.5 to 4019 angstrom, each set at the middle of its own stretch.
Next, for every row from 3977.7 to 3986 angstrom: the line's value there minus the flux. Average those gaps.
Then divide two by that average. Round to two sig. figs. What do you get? -0.65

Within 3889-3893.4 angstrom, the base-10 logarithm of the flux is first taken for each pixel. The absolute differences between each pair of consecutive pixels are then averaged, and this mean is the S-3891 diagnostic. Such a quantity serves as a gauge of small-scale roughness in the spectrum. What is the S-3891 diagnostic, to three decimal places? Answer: 0.041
